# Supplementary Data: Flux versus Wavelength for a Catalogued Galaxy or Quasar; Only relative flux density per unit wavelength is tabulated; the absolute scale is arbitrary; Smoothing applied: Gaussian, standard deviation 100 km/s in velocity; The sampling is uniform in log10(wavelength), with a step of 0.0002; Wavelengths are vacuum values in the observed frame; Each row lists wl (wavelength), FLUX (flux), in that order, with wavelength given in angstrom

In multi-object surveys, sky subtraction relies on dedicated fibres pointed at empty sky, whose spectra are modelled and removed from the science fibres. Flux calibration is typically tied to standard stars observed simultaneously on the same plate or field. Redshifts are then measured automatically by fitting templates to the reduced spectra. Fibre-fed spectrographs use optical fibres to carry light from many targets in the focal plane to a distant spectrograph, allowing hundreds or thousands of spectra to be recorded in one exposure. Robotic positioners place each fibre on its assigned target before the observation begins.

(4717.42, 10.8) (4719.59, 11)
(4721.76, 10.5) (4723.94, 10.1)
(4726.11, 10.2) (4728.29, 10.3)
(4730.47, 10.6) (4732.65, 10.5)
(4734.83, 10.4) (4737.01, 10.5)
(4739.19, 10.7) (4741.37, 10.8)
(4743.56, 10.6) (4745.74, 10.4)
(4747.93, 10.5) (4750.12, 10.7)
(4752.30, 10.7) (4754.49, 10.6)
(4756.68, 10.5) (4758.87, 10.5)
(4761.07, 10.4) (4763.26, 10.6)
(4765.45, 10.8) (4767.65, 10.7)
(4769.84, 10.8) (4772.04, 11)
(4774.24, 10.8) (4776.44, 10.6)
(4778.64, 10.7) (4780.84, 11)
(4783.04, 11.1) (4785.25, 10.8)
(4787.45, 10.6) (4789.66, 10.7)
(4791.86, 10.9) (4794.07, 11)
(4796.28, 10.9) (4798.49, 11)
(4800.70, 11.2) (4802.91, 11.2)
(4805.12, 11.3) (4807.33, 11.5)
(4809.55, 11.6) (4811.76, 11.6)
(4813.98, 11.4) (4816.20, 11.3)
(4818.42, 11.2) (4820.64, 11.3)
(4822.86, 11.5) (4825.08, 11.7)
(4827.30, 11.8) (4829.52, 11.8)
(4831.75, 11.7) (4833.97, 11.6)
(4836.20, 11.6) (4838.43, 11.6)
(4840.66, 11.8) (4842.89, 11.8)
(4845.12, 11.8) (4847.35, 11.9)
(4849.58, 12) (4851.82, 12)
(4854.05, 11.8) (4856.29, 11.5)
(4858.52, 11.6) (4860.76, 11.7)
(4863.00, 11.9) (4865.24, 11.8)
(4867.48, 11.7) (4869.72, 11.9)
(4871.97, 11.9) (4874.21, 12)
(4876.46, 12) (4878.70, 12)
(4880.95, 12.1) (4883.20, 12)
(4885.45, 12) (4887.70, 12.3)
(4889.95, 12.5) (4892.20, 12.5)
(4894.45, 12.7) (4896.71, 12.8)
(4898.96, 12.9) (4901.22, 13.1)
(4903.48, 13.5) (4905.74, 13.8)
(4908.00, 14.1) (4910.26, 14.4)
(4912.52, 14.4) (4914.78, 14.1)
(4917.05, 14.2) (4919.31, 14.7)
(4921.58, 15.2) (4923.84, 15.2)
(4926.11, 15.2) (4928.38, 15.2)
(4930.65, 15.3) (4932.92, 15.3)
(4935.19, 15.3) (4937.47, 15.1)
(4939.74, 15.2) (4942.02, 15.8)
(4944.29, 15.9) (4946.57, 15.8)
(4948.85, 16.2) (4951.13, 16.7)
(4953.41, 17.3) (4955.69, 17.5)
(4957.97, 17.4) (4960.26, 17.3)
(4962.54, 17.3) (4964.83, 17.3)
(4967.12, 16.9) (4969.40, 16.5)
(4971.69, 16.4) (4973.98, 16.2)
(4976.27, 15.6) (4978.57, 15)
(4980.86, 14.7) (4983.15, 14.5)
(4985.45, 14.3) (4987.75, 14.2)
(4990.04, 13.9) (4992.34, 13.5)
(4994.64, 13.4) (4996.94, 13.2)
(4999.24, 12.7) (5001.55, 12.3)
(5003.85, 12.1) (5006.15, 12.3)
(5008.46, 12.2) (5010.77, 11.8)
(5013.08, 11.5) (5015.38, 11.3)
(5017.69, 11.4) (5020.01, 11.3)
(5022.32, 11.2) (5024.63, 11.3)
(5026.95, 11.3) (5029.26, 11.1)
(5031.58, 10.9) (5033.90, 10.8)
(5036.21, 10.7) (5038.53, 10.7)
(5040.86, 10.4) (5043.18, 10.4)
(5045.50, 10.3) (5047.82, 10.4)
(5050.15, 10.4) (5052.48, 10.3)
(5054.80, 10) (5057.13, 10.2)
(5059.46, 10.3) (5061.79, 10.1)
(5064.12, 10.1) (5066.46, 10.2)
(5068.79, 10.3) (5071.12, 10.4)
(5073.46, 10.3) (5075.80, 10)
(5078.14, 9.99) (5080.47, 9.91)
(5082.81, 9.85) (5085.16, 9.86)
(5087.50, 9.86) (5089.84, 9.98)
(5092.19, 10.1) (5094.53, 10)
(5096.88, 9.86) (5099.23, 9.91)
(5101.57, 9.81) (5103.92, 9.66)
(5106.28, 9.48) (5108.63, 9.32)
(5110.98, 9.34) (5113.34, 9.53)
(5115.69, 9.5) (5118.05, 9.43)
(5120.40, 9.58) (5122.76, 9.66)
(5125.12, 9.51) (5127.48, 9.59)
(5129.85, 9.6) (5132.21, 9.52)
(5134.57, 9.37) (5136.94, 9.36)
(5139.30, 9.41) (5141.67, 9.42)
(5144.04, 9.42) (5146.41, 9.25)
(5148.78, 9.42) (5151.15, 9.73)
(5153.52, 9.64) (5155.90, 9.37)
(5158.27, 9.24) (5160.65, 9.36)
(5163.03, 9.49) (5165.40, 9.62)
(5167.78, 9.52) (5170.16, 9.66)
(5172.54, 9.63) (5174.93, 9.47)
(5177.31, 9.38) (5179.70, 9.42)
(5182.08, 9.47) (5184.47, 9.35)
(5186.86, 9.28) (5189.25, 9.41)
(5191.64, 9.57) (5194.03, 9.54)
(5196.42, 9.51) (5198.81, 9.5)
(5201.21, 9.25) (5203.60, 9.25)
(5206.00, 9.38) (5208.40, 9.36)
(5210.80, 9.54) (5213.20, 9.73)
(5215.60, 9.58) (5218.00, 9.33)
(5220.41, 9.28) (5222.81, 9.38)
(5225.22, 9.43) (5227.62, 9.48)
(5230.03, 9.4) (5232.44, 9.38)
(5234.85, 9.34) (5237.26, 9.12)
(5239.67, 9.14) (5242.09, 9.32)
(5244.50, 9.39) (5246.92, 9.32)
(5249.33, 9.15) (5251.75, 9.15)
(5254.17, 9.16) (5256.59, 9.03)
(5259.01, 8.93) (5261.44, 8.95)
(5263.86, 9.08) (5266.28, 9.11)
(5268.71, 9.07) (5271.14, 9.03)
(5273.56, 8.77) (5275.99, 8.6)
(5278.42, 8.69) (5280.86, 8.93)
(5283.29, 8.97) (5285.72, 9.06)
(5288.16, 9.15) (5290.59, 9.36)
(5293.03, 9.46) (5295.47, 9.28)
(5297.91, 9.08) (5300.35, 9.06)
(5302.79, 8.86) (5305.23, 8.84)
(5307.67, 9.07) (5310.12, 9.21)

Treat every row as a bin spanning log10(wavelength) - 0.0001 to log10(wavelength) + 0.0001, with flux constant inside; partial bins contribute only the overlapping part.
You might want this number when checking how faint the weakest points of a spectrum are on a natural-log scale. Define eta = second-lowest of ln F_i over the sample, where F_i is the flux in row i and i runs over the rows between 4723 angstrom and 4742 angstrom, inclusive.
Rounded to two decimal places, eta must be 2.32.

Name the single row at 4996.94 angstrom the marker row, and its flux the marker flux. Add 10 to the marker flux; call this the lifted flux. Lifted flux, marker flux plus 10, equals 23.2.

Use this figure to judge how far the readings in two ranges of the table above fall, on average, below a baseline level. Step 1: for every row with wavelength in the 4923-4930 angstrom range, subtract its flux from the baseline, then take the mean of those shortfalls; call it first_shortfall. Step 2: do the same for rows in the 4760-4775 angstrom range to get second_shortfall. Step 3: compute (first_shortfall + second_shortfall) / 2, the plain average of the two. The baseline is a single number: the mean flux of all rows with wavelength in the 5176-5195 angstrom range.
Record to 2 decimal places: -3.54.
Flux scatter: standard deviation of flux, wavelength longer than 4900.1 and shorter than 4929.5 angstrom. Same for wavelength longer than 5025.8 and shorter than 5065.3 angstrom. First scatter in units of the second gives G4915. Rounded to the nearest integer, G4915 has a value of 2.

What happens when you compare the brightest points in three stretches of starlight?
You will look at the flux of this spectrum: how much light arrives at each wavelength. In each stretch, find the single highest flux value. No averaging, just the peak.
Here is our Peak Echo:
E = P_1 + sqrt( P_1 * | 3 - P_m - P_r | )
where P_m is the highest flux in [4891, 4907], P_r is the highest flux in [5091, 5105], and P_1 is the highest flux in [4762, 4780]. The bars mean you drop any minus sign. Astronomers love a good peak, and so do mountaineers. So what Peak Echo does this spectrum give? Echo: 26.2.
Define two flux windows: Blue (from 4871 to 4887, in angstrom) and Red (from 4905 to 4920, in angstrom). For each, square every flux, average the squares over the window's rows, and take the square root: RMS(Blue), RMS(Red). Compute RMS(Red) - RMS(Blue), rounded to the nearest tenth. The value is 2.2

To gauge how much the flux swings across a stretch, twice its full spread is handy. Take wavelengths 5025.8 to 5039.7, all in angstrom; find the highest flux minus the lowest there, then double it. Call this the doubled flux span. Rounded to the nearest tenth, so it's 1.2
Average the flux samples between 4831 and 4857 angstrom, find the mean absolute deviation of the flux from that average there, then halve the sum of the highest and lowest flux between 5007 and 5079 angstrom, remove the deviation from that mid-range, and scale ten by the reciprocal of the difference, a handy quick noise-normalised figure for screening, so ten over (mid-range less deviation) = 0.91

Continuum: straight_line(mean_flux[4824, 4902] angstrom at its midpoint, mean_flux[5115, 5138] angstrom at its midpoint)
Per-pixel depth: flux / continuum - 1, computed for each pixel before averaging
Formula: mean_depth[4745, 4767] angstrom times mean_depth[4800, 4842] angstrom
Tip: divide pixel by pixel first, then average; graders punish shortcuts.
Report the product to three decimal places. 0.013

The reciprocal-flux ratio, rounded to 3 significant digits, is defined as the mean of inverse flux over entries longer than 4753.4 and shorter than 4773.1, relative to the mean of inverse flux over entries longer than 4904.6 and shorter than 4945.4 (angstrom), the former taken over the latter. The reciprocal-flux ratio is 1.40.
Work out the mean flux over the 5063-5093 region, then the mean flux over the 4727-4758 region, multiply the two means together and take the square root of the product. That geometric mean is 10.3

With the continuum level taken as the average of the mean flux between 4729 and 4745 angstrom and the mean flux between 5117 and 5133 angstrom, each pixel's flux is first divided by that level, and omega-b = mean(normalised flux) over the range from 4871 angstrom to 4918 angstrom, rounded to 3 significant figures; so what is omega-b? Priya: 1.28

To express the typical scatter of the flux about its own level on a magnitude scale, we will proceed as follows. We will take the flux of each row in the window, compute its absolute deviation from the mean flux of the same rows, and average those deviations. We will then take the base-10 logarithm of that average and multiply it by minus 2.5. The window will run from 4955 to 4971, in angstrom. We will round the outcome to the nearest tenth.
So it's 1.4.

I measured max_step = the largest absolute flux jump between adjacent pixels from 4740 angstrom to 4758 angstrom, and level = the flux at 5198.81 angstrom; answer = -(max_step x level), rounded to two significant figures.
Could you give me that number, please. -1.9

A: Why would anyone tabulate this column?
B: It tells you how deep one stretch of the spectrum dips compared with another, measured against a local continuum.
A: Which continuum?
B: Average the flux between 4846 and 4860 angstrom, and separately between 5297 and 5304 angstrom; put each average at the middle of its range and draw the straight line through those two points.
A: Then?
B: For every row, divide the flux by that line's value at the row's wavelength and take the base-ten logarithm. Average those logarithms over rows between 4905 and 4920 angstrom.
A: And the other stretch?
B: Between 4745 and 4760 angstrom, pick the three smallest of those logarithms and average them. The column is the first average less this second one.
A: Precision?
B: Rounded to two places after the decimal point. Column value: 0.17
